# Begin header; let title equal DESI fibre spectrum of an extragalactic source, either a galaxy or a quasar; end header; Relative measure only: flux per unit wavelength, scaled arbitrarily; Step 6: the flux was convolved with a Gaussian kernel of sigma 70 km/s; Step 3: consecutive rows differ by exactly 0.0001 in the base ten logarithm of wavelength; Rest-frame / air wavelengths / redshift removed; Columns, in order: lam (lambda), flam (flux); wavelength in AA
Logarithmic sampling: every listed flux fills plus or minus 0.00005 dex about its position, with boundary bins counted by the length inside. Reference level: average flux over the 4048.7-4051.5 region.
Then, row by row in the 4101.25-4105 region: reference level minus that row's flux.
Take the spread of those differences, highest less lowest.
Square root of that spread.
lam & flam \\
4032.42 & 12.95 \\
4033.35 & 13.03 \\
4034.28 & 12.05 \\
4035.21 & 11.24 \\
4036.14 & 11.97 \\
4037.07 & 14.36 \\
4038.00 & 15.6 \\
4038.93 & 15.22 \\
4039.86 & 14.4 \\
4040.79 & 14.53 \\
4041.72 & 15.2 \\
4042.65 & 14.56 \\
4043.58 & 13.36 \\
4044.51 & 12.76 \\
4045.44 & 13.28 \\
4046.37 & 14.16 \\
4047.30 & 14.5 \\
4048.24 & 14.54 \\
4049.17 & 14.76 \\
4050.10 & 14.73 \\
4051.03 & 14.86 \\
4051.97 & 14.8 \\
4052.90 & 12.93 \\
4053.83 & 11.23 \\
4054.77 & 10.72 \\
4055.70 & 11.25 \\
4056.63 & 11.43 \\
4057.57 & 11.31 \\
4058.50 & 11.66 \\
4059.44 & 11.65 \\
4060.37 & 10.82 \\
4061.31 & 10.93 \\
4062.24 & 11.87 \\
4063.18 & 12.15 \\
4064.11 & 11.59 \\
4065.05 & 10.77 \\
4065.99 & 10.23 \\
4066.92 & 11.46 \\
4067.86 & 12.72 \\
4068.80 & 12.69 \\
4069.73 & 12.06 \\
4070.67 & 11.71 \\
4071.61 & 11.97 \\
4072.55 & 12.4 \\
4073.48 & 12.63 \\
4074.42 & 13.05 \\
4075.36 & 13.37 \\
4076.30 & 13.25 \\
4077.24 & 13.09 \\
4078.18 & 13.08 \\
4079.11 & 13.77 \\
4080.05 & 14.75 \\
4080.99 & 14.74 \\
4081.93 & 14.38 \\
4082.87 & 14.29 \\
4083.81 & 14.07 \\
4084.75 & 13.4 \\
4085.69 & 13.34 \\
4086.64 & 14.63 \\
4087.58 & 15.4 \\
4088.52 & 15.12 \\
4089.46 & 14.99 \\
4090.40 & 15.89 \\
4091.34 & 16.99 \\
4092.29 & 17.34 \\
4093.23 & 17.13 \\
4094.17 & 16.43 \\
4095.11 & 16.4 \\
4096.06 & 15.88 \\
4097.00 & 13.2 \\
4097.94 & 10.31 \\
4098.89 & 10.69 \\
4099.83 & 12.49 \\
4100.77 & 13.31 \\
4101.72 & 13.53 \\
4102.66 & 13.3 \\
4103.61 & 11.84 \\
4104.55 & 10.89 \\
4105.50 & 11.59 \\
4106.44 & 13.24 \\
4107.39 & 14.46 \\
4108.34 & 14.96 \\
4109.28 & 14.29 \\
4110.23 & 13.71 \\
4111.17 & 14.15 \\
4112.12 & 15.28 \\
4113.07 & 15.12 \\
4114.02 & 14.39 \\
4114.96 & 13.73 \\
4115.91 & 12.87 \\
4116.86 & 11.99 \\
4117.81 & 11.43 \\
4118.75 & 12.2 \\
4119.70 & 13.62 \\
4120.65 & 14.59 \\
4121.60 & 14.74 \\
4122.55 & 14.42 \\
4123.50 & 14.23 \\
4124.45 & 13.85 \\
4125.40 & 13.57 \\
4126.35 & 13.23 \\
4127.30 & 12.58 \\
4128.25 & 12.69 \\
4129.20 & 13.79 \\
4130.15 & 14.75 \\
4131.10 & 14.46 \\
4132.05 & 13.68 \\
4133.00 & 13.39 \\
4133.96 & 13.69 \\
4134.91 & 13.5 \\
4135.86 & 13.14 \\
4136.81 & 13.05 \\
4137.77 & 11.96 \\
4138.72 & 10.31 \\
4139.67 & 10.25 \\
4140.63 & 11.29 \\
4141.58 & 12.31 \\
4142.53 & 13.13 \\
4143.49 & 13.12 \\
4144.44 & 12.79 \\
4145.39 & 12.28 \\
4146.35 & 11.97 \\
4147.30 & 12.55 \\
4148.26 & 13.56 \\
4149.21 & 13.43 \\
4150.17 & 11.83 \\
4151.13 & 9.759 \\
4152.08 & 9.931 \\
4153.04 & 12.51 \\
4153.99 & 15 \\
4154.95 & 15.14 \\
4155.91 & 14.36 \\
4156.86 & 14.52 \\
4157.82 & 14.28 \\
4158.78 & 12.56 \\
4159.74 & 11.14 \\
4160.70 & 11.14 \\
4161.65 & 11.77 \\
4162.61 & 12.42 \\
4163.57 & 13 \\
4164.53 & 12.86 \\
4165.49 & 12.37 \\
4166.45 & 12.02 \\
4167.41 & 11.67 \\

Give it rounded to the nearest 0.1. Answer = 1.6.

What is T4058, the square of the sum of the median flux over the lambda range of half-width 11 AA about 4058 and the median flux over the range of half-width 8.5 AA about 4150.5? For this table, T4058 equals 606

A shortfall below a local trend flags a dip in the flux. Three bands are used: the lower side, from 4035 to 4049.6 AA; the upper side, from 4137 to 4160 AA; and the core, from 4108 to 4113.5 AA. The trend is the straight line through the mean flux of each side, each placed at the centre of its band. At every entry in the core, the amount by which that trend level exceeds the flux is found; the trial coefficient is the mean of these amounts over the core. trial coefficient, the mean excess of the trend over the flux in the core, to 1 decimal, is -1.5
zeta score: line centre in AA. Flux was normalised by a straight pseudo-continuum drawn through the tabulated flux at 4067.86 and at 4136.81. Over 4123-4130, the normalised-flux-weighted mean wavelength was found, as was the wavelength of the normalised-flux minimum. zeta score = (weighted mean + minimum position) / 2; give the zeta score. 4126.8 AA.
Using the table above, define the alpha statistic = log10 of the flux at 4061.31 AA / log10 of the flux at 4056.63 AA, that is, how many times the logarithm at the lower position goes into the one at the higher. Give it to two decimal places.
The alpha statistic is 0.98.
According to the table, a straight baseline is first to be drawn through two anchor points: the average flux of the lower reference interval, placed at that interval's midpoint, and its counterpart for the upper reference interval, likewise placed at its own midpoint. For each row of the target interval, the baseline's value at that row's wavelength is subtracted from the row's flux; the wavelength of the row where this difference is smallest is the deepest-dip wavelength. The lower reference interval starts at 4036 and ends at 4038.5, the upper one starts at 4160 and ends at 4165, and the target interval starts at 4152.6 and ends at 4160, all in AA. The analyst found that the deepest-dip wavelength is 4159.74 AA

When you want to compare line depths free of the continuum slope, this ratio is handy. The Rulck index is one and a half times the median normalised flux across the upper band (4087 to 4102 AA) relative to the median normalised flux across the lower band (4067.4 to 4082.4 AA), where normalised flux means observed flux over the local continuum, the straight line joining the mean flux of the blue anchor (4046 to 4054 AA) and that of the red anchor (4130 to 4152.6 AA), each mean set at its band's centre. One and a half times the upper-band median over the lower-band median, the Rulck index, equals 1.78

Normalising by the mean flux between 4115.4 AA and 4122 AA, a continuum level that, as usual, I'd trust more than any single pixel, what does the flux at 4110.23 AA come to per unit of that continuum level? 1.05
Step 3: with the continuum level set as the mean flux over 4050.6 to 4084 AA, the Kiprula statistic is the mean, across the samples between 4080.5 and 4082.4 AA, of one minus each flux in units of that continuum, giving -0.17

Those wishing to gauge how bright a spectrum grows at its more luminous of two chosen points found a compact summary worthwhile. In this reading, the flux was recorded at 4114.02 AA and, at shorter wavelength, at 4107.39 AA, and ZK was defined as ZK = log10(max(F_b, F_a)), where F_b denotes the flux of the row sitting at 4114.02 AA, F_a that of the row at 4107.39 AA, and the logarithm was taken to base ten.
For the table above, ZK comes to 1.16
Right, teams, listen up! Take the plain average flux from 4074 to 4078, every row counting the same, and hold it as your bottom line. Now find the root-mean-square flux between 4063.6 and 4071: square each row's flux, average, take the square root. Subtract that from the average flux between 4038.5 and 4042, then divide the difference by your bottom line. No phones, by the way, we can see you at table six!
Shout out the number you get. 0.24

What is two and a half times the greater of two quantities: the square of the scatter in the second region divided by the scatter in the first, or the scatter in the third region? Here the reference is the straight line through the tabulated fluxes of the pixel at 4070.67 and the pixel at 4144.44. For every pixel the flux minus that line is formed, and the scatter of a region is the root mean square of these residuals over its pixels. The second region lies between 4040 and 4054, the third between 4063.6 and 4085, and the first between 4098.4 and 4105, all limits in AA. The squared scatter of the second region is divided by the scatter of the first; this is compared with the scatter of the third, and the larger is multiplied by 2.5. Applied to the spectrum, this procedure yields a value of 18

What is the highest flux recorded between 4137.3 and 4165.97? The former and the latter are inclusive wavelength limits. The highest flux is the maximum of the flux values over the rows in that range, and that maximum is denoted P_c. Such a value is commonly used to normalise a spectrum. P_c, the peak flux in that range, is 15.14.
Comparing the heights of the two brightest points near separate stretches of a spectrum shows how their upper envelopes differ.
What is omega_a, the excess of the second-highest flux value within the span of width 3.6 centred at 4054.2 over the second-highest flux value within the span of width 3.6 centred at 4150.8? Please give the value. -1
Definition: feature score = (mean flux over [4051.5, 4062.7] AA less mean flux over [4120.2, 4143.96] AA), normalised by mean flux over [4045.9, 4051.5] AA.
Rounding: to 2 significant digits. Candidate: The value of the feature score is -0.10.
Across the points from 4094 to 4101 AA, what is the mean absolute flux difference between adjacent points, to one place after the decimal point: 1.3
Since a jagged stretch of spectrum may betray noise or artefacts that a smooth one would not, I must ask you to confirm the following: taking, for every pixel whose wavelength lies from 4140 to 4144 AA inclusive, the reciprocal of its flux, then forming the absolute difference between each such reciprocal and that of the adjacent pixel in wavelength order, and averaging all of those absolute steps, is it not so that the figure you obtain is 0.0042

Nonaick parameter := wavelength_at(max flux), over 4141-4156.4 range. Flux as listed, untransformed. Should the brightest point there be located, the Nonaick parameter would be 4154.95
